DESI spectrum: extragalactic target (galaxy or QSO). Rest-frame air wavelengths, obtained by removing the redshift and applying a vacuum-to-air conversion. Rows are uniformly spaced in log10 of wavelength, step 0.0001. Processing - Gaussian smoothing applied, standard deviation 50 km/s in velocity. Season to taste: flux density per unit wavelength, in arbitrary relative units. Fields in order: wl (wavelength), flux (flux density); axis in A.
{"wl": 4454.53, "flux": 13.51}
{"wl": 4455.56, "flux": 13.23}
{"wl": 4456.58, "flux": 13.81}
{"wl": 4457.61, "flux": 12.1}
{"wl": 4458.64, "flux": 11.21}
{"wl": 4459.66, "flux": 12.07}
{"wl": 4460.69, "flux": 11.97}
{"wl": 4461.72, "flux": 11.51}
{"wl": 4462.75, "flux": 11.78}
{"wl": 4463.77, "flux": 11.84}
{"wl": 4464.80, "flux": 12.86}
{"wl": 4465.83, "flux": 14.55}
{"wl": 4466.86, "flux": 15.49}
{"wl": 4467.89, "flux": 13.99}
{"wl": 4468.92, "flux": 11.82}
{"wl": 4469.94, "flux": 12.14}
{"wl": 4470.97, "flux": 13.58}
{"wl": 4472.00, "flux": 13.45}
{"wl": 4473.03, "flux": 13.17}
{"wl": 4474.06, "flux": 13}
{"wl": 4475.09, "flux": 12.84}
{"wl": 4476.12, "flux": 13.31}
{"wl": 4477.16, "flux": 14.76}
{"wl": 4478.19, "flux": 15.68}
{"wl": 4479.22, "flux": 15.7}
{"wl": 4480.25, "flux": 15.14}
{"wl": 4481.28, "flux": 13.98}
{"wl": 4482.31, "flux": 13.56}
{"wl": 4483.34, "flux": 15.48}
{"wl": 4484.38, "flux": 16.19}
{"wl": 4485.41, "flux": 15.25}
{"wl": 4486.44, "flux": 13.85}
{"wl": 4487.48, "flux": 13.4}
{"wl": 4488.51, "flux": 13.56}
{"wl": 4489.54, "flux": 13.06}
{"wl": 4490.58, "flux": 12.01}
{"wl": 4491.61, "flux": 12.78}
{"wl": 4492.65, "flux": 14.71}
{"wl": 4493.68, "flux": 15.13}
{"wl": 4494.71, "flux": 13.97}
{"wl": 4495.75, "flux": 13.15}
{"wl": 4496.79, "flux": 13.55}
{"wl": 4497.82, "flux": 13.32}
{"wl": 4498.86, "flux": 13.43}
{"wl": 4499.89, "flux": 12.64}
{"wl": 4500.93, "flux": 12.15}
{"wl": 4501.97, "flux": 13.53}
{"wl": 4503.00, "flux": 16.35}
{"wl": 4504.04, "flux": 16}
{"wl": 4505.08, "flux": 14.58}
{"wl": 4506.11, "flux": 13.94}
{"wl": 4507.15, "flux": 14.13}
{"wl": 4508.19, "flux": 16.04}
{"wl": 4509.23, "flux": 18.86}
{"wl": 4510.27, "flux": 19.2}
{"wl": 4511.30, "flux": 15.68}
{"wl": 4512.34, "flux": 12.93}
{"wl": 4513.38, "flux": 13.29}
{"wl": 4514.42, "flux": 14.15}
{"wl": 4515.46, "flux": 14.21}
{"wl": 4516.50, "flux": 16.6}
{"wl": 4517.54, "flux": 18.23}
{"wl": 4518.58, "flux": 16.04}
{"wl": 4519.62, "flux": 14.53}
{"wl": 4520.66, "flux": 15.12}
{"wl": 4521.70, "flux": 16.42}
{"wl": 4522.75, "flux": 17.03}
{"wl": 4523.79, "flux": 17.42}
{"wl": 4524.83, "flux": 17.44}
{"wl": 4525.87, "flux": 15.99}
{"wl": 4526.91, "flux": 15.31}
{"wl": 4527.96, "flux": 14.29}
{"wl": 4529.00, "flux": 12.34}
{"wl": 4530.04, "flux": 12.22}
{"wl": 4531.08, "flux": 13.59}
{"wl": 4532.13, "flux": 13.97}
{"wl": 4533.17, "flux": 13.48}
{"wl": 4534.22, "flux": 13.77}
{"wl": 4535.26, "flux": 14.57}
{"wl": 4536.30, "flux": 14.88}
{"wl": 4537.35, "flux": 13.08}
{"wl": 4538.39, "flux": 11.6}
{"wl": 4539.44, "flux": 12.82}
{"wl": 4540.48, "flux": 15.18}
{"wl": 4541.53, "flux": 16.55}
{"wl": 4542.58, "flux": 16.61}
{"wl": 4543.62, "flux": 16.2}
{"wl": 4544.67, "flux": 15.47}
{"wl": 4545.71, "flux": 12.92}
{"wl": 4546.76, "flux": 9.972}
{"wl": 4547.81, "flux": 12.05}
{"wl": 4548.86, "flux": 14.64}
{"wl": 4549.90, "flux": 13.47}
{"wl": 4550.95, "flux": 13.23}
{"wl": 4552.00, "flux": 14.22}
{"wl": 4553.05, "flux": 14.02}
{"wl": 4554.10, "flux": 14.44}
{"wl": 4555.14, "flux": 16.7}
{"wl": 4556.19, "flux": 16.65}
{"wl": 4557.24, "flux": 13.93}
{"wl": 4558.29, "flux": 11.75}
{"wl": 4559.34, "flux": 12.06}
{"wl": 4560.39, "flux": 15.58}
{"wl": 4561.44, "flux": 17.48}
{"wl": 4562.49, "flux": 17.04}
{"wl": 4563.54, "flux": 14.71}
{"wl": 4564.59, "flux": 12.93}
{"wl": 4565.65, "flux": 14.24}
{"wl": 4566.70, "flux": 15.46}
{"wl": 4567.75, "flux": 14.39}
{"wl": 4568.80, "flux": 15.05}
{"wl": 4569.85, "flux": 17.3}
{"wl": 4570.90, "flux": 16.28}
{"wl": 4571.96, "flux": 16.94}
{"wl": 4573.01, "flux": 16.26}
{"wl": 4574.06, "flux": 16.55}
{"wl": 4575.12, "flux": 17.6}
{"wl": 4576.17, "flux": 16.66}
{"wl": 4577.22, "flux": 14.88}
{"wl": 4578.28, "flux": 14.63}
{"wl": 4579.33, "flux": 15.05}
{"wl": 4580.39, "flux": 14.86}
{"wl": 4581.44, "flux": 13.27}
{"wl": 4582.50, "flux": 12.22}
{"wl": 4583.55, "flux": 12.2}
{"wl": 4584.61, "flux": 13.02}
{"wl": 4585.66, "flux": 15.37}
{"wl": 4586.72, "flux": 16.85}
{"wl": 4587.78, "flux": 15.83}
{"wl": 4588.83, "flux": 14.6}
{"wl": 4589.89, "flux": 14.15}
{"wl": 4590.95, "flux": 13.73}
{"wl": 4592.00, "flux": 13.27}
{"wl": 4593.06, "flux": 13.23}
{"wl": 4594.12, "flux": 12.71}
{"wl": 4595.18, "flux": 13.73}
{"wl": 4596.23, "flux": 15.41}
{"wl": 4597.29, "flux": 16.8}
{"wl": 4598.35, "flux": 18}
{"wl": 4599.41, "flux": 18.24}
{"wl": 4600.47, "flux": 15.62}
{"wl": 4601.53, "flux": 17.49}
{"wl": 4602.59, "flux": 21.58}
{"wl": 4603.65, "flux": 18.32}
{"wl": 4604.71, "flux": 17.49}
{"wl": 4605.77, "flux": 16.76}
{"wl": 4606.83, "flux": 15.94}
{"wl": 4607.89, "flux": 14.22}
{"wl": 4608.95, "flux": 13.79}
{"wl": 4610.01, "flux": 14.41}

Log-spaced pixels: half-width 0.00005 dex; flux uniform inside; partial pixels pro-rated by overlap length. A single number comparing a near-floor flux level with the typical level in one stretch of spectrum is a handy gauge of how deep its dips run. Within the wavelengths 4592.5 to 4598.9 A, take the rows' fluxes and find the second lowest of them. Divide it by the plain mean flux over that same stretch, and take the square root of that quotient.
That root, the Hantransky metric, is 0.940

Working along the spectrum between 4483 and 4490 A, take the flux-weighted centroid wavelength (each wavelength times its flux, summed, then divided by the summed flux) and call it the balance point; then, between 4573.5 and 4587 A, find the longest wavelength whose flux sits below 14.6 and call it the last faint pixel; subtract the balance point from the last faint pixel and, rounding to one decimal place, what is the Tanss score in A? 98.3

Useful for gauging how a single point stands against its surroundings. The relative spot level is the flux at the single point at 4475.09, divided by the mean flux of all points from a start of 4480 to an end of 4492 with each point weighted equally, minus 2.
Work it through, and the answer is -1.08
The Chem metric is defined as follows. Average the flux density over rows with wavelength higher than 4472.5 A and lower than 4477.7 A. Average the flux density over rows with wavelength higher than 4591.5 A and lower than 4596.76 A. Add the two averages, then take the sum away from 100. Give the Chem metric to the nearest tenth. 72.9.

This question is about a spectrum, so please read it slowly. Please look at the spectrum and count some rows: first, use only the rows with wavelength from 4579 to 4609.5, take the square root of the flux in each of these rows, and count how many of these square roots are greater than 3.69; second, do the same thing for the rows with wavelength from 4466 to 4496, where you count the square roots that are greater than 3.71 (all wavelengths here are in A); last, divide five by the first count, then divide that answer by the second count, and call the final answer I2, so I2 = 0.016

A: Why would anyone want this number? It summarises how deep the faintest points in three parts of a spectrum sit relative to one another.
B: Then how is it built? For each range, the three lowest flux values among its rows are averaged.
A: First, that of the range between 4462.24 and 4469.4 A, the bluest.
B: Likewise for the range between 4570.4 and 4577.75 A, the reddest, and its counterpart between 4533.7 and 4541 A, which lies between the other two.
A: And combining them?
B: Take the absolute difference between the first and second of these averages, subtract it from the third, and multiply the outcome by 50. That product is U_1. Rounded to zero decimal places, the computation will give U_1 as 425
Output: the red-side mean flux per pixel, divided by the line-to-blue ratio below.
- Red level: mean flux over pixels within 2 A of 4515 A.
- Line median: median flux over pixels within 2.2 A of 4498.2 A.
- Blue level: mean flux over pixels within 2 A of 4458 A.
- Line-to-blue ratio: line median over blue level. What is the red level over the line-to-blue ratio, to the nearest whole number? 13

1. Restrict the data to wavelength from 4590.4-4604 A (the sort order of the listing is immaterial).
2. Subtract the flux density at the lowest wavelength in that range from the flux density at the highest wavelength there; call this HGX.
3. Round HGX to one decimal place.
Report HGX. 4.6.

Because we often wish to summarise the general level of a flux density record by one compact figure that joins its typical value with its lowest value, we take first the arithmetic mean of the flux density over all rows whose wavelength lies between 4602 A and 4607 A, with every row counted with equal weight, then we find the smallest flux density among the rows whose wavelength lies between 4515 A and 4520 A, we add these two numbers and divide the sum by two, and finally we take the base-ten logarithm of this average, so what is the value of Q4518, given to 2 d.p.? 1.21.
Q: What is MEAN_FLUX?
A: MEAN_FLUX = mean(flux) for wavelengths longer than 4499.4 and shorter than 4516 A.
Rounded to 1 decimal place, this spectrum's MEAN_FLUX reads 14.9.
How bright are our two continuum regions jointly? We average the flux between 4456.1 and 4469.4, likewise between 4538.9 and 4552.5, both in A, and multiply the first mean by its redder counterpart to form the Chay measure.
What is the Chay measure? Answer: 179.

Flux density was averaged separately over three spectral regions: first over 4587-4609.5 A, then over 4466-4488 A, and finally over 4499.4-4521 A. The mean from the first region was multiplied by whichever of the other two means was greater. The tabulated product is 239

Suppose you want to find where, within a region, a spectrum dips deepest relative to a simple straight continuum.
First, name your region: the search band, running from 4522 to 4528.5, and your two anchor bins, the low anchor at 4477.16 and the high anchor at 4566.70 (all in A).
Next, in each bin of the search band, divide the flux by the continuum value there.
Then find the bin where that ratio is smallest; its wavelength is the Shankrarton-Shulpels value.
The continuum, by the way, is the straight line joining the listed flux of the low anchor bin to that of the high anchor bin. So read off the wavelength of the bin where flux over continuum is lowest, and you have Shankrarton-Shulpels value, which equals 4527.96 A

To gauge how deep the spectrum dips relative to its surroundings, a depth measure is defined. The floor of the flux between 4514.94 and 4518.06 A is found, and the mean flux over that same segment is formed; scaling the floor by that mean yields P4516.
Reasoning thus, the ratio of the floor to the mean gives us 0.87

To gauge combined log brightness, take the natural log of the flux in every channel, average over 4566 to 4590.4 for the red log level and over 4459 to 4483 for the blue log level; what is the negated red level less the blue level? -5.31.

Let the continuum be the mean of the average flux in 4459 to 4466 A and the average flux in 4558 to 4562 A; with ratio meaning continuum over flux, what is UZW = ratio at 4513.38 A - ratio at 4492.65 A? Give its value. 0.10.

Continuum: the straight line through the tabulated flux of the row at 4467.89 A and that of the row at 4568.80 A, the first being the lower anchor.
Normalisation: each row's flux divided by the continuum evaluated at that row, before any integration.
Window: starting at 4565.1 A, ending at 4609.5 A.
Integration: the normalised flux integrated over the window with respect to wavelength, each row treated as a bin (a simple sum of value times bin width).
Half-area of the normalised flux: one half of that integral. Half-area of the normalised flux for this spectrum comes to 23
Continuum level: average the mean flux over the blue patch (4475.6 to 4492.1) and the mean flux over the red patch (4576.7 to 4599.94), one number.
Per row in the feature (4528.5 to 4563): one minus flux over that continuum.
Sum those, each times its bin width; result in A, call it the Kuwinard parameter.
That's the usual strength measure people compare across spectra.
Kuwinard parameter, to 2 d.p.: 0.71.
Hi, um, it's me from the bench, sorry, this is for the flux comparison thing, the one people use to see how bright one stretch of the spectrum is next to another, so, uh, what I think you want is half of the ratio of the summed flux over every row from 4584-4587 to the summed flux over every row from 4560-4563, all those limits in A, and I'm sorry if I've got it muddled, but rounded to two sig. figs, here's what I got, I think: 0.45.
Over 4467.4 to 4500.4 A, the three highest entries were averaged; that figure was 15.9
